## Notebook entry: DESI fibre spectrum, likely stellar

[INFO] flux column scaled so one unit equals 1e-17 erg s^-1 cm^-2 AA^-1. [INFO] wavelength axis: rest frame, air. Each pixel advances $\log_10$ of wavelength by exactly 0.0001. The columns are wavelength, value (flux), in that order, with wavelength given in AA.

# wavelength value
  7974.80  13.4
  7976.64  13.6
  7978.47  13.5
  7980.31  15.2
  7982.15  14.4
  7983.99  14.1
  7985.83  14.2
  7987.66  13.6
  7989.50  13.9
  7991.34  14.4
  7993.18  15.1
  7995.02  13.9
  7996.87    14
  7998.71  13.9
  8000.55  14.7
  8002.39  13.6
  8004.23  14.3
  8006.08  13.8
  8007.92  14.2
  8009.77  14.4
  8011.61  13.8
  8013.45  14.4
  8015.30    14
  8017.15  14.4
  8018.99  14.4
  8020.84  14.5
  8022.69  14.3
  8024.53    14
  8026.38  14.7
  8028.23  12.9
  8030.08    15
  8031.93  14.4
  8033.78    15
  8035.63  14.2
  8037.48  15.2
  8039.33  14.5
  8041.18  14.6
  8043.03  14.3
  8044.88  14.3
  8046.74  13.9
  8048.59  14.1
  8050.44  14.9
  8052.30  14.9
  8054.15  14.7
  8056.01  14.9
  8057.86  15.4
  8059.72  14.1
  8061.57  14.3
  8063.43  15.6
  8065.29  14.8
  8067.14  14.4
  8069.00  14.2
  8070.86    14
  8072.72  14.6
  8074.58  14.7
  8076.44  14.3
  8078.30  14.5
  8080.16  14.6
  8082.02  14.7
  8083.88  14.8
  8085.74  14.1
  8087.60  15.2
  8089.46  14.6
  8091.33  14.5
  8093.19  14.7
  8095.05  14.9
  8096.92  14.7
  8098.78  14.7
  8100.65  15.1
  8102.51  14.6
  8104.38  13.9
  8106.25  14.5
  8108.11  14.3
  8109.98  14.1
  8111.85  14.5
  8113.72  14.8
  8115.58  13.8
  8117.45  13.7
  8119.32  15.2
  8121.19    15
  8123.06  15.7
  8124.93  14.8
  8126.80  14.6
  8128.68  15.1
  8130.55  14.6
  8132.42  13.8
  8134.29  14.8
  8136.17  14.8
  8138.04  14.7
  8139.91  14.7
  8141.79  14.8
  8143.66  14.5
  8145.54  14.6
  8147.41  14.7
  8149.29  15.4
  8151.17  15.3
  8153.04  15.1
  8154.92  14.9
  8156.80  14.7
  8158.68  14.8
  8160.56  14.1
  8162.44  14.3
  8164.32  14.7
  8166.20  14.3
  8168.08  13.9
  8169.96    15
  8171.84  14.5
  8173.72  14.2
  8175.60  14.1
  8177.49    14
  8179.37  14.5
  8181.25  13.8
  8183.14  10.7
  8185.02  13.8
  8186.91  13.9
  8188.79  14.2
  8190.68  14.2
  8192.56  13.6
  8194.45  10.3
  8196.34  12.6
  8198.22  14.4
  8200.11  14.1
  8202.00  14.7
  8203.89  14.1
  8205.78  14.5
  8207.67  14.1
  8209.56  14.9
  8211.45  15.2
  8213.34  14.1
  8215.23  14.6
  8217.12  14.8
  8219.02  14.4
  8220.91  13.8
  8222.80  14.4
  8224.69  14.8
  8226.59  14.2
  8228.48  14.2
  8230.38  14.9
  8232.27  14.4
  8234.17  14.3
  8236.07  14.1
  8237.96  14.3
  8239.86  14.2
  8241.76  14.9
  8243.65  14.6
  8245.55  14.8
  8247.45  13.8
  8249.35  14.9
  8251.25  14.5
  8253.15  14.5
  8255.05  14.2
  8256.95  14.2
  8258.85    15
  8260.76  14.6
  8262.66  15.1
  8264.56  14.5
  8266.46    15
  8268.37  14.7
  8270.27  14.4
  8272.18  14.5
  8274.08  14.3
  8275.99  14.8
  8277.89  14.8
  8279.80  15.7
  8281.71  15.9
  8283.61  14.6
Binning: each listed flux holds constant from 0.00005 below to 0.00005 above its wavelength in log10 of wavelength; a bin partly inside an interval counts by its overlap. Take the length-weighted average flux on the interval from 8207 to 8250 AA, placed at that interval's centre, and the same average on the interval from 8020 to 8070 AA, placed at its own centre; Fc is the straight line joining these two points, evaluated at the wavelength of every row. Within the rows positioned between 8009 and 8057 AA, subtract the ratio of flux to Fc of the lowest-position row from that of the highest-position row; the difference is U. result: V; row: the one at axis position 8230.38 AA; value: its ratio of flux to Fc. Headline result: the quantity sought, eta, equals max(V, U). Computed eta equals 1.03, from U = 0.04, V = 1.03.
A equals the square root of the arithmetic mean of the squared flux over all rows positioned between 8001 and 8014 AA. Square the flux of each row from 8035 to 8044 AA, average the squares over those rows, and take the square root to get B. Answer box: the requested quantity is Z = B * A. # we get 205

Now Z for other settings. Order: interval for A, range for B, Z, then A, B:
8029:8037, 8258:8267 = 217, 14.7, 14.8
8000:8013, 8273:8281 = 210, 14.1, 14.9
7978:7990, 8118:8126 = 215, 14.1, 15.2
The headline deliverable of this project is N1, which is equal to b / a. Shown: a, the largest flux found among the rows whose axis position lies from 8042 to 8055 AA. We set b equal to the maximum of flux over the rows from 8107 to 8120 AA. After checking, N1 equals 1.02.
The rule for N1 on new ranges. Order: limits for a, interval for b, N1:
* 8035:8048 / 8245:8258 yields 0.98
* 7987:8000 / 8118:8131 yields 1.04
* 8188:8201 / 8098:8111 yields 1.05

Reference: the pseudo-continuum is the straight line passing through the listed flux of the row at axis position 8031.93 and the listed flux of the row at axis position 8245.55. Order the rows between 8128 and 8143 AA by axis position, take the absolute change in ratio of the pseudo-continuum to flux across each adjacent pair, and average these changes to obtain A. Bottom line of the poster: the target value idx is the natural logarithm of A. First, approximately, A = 0.025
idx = -3.7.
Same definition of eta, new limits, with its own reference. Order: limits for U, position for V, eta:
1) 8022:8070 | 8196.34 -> 0.87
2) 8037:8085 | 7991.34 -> 0.99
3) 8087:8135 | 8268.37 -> 1.02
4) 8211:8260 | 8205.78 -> 1.00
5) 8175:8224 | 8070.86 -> 0.96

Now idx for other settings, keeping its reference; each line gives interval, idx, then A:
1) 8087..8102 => -4.1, 0.016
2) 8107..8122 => -3.3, 0.037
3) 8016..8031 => -2.9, 0.055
